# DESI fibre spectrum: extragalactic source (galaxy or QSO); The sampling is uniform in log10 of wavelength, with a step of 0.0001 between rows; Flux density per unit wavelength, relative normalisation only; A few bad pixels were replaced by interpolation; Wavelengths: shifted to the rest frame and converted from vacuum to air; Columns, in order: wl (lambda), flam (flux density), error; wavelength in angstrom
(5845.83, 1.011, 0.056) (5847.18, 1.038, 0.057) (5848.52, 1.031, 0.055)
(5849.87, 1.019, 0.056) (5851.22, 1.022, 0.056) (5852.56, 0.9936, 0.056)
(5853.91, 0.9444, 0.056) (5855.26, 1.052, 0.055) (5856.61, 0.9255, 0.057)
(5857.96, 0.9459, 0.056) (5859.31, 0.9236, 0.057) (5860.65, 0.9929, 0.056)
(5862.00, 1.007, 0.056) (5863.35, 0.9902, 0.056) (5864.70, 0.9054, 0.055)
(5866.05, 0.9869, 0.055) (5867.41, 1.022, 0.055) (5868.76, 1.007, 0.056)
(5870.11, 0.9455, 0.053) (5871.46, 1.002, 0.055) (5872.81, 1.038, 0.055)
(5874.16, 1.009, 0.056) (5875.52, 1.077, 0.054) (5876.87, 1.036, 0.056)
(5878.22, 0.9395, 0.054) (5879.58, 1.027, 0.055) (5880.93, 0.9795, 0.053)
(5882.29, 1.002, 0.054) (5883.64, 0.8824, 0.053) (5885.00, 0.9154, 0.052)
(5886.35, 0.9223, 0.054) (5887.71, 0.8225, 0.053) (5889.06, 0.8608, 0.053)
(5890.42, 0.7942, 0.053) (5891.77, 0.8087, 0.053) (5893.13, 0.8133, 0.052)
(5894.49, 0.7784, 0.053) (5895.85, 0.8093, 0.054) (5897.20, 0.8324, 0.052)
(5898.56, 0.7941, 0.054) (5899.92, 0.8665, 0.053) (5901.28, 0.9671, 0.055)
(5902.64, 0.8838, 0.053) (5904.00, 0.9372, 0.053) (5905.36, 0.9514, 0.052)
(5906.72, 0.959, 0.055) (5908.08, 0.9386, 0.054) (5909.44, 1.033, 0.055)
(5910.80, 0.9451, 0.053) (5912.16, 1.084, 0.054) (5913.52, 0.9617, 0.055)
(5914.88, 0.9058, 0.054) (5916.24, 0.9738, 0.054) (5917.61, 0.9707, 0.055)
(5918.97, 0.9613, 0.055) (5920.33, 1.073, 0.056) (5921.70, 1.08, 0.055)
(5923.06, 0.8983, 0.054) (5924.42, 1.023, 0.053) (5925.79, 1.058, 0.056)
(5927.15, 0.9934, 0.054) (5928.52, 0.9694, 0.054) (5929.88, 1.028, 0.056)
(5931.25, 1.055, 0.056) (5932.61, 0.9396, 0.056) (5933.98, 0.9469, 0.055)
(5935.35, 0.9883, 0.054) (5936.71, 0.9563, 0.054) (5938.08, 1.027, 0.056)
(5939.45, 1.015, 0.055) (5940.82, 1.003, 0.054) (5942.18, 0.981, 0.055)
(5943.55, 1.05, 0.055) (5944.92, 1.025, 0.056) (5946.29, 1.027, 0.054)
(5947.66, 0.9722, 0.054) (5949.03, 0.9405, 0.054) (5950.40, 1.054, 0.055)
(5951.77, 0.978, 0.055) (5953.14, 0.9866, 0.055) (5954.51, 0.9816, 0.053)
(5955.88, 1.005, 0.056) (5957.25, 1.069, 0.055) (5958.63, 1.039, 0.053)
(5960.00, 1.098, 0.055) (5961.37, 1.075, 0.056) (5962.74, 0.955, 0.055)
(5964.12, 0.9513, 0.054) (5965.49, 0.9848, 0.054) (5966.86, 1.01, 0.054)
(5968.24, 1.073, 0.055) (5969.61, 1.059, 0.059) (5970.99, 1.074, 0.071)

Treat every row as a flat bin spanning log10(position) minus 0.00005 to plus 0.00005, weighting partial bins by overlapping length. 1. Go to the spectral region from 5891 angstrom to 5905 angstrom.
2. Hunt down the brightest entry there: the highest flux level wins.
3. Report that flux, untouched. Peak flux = 0.9671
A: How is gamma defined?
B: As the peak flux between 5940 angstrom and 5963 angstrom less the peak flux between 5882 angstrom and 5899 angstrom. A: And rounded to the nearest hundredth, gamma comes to 0.10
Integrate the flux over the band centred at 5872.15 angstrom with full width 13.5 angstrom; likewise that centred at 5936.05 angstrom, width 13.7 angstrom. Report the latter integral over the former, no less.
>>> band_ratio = 1.00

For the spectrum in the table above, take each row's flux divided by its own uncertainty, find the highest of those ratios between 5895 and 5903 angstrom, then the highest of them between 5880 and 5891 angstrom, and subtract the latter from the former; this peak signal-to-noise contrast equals -1.0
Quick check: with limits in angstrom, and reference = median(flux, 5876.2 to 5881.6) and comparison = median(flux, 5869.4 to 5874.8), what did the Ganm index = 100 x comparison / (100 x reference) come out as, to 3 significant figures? 1.00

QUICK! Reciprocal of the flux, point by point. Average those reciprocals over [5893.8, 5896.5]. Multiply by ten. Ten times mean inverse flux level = 12.6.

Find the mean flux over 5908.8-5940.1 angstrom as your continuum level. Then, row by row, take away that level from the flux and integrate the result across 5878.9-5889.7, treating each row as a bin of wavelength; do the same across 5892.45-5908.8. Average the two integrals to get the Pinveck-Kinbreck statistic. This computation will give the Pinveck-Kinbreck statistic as -1.3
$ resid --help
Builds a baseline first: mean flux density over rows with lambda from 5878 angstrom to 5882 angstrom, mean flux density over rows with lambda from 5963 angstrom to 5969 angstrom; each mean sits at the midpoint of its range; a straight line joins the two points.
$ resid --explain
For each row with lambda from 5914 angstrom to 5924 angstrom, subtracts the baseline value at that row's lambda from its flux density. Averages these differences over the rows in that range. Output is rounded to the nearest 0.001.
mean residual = -0.012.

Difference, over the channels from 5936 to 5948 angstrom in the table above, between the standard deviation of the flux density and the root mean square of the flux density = -0.98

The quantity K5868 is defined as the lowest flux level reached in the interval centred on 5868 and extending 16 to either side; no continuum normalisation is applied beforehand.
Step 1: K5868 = 0.8824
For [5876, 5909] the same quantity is 0.7784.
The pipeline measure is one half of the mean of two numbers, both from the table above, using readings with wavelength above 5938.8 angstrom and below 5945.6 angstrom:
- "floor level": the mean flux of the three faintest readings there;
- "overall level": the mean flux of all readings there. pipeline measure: 0.504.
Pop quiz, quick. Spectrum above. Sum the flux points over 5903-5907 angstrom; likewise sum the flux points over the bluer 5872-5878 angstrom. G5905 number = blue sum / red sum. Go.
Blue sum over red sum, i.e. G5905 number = 1.5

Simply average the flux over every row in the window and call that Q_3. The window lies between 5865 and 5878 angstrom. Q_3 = 1.01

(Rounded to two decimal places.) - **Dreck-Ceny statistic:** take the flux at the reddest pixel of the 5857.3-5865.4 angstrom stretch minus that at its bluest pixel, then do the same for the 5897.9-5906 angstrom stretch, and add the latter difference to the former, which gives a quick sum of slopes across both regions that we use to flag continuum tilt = 0.12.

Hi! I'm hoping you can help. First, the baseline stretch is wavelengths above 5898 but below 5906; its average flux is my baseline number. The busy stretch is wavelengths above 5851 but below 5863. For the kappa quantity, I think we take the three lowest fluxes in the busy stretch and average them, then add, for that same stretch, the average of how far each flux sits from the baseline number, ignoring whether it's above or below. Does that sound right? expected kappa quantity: 1.01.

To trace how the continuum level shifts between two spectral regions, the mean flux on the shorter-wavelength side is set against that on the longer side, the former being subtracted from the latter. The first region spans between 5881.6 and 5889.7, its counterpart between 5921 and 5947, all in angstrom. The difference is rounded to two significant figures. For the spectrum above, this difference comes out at 0.10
